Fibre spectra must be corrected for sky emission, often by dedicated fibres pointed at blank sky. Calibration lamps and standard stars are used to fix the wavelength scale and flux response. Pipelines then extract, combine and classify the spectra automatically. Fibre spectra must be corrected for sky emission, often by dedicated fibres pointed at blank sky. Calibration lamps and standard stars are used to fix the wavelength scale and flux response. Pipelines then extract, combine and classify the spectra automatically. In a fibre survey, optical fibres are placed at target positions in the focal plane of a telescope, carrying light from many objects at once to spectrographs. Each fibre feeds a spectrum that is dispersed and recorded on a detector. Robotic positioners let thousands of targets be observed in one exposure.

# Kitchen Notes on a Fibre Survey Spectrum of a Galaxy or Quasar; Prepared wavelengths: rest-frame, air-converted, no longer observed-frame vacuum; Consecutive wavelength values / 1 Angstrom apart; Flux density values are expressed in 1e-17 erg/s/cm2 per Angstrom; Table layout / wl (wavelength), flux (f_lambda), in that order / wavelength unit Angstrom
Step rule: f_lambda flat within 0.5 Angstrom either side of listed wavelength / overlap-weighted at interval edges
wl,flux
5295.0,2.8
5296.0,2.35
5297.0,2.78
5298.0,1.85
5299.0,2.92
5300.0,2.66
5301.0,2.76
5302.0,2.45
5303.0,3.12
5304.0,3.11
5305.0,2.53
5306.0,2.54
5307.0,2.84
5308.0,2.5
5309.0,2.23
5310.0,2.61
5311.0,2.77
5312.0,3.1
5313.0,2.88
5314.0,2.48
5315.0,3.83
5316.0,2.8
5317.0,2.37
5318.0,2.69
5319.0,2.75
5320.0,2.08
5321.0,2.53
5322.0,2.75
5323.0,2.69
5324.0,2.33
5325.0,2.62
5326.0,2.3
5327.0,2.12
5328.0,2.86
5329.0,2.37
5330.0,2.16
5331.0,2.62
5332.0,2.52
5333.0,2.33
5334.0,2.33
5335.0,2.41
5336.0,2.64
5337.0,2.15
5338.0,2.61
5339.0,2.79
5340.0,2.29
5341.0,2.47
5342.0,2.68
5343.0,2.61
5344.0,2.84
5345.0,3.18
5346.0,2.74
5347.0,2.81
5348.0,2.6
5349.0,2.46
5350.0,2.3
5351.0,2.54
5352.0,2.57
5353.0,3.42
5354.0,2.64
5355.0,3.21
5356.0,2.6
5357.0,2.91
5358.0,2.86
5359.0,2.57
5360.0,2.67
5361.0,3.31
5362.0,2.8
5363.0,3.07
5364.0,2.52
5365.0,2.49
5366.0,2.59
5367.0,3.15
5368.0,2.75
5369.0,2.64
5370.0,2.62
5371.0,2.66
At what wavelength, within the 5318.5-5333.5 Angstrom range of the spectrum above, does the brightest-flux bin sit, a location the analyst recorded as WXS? 5328.0 Angstrom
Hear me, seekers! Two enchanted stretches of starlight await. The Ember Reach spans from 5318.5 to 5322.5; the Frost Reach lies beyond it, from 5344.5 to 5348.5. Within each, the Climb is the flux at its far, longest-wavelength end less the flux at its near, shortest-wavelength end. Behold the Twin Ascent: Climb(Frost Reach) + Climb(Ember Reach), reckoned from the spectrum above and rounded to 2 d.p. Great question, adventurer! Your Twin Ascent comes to -0.58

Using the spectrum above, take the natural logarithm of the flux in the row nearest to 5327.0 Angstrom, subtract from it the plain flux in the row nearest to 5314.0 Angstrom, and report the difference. -1.73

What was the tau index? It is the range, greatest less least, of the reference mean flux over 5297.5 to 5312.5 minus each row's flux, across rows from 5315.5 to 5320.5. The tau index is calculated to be 0.72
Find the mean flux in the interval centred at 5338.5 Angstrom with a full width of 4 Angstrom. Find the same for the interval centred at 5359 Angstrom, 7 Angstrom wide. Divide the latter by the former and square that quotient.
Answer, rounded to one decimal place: 1.3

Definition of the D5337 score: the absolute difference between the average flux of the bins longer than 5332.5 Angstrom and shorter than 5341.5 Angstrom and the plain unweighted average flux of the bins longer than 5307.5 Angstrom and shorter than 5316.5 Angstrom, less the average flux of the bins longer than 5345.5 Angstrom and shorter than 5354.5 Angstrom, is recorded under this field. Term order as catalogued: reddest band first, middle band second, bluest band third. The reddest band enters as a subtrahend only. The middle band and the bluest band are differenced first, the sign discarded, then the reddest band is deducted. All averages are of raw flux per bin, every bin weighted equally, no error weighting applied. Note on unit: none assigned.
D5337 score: -2.32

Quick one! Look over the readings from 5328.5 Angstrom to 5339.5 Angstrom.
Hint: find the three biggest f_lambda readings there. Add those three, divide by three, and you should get 2.68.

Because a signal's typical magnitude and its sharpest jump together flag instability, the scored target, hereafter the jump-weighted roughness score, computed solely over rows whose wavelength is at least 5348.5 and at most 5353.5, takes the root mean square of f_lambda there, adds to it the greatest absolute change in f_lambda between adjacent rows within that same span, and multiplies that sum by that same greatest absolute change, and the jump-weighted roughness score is 3.0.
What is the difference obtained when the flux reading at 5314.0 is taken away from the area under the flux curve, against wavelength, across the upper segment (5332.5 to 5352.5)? 48.9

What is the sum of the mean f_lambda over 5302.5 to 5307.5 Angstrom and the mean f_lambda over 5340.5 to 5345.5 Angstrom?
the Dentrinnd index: 5.58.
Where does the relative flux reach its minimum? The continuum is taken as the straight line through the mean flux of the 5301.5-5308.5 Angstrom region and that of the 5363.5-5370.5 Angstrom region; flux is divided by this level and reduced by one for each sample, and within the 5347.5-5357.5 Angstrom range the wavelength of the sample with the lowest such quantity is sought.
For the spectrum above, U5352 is 5350.0 Angstrom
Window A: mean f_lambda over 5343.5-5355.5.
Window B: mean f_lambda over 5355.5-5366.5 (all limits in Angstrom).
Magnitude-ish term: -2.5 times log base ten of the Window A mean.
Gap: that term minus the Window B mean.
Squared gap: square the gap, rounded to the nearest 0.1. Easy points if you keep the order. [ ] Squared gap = 15.0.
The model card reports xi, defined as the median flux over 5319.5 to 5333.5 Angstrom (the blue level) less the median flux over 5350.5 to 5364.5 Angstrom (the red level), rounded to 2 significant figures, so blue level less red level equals -0.29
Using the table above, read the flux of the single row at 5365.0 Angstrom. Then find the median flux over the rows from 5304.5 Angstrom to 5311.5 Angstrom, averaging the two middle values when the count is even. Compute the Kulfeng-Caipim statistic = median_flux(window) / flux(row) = 1.02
